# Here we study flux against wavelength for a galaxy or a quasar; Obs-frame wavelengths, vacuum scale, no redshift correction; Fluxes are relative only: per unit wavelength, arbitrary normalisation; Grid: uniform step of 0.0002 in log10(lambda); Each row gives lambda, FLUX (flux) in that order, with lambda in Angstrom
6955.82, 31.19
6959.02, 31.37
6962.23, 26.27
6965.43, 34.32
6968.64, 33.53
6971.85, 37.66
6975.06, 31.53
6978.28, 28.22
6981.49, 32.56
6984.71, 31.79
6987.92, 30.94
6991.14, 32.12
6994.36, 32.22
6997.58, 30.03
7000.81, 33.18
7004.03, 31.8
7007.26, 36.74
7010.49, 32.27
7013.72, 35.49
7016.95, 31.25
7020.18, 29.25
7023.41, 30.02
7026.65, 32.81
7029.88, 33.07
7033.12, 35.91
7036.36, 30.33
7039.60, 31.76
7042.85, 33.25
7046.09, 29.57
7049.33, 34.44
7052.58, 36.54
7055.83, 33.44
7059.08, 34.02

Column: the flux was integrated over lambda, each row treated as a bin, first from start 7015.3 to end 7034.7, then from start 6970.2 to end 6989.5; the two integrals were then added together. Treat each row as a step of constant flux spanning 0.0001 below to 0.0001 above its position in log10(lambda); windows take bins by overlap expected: 1242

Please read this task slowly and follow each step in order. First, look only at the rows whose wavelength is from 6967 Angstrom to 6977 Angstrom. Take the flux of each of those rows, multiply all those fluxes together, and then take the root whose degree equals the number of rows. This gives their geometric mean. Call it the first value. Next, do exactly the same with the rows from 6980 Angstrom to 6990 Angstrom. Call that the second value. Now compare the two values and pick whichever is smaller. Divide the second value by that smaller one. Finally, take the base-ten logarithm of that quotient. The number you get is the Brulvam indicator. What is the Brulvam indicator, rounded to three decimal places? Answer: 0.000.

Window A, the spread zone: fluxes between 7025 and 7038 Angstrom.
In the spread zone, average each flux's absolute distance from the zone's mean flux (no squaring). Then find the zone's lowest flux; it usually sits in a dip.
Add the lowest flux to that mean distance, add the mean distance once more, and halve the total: 16.6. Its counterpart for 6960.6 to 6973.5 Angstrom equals 16.5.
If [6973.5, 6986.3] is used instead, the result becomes 15.5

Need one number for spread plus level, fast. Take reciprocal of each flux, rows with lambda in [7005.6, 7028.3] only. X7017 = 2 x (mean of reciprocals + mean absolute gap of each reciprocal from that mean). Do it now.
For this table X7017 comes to 0.0657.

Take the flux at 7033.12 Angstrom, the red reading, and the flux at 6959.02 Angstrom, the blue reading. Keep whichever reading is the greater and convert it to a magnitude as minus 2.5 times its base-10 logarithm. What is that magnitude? -3.89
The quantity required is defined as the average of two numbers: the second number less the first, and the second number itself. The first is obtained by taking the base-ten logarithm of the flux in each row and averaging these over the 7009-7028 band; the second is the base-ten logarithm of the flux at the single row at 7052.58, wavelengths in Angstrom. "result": 0.812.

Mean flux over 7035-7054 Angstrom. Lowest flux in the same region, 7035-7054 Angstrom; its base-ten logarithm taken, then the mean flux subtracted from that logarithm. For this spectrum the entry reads -31.2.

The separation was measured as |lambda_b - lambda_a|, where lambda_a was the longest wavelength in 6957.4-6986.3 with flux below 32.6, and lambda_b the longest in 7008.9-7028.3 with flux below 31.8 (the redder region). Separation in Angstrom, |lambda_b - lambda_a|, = 38.7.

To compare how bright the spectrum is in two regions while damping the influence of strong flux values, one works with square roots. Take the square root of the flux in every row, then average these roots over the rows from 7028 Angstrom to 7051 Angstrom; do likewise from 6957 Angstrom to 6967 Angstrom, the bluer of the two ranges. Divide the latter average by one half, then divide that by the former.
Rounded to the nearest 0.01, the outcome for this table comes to 1.94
